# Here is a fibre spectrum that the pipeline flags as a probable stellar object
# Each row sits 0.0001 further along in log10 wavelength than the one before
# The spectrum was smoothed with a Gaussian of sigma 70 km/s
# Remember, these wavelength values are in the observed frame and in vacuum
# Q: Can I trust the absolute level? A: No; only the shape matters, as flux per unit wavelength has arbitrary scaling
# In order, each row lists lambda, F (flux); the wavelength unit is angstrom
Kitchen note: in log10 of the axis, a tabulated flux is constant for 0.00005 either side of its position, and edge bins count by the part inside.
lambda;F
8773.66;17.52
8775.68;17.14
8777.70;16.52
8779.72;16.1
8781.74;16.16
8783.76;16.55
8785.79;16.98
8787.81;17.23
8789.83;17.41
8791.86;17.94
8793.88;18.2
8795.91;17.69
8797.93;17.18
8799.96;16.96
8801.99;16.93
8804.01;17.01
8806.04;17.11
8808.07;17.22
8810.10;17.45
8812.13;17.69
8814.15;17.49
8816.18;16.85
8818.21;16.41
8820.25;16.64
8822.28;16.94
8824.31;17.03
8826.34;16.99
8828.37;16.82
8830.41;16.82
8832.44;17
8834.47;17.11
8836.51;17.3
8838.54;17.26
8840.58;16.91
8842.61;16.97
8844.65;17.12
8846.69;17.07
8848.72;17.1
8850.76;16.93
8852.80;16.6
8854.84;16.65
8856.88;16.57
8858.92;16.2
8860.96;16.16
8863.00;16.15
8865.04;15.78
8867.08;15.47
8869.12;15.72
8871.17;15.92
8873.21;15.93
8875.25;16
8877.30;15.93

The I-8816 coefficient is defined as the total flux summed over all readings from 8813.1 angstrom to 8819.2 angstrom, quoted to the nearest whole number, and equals 51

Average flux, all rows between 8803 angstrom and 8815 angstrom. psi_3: 17.3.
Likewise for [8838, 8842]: 17.1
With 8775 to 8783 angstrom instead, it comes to 16.5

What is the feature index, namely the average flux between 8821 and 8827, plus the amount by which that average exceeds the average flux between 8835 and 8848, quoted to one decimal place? 16.9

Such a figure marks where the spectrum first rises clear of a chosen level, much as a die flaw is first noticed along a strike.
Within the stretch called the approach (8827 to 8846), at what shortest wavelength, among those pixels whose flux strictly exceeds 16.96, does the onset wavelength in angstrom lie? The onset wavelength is 8832.44 angstrom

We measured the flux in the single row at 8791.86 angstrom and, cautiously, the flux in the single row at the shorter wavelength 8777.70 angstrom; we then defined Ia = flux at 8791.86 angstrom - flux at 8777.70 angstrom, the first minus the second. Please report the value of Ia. 1.4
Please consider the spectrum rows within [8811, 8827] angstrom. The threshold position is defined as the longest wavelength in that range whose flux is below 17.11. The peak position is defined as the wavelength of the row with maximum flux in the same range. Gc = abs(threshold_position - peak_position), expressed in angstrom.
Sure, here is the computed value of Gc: 14.2 angstrom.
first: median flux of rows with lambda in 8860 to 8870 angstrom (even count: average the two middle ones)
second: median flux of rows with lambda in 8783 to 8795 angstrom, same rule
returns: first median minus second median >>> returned -1.54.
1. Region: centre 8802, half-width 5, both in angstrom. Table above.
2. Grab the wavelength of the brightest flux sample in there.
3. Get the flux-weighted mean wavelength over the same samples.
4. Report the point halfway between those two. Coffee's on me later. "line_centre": 8800.0 angstrom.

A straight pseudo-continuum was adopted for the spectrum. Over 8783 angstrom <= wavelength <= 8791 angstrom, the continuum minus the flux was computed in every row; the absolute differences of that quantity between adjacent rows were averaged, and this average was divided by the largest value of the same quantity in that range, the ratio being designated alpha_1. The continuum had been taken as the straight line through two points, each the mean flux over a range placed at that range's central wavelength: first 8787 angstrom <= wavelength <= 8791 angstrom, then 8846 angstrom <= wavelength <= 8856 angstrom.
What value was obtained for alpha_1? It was 0.4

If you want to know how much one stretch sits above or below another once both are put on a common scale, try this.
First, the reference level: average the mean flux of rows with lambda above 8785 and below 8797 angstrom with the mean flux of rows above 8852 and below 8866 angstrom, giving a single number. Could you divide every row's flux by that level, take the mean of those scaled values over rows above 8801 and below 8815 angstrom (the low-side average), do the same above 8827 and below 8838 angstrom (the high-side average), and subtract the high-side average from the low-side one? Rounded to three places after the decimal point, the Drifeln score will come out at 0.015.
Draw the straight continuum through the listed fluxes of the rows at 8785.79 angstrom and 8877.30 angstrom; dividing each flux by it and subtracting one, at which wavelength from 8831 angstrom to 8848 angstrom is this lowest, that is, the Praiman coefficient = 8832.44 angstrom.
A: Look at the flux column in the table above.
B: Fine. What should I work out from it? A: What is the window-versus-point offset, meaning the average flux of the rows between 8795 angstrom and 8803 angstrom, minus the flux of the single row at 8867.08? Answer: 1.72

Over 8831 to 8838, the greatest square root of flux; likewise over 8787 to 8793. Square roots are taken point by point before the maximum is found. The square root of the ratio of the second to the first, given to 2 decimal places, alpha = 1.01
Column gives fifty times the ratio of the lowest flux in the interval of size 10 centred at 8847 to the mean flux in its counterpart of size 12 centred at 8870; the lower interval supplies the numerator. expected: 54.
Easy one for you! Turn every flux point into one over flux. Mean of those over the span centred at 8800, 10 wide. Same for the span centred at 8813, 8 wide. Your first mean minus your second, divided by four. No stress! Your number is 0.0002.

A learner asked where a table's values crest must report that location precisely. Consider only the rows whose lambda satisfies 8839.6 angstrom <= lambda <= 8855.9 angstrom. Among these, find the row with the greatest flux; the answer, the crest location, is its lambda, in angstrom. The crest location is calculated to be 8844.65 angstrom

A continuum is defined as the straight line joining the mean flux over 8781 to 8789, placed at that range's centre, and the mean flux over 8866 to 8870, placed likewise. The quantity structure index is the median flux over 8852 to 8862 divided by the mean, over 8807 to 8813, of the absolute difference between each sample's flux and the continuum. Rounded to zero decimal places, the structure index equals 16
